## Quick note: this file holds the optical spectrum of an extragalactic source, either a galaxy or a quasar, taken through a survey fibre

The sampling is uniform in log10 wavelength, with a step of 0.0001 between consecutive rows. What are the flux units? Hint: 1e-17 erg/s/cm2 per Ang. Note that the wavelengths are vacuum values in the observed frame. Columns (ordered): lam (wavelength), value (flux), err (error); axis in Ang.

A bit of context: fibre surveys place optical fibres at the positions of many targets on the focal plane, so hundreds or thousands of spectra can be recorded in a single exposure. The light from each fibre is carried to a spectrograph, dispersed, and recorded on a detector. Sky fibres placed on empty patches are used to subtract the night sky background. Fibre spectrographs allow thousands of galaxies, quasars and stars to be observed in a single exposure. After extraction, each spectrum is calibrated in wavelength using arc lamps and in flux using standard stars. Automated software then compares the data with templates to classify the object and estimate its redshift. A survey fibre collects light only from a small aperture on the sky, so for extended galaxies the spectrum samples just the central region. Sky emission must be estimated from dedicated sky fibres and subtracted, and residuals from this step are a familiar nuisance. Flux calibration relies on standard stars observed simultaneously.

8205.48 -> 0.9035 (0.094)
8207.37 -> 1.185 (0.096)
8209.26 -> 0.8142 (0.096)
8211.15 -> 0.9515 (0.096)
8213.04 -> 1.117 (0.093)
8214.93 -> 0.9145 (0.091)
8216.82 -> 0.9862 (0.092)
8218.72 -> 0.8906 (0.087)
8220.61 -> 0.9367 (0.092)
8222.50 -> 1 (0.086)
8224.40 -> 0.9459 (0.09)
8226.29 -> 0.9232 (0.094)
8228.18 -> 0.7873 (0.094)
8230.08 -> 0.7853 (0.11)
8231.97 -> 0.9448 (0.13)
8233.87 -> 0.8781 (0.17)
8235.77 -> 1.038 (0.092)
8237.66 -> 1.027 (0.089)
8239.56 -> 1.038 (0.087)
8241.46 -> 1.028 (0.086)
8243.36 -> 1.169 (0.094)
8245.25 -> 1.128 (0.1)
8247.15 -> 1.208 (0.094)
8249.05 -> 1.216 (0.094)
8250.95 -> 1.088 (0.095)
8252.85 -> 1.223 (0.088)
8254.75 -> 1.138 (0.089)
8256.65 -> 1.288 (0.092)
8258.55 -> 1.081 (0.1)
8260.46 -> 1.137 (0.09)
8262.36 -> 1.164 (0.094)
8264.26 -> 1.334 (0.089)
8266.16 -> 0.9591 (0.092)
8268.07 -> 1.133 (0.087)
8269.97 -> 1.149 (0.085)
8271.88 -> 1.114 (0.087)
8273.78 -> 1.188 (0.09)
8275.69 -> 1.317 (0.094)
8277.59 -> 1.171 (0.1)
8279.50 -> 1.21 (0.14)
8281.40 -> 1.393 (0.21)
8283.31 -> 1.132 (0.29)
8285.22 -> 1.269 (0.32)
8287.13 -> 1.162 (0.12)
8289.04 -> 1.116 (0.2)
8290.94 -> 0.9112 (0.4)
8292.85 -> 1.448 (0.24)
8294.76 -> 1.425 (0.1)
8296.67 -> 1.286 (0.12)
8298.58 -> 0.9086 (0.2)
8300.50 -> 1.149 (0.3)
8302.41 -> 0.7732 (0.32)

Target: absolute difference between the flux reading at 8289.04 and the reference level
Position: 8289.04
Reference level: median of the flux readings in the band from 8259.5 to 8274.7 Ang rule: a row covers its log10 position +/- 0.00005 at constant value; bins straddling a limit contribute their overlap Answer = 0.027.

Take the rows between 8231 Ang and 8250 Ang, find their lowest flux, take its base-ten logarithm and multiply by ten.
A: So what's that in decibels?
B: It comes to -0.6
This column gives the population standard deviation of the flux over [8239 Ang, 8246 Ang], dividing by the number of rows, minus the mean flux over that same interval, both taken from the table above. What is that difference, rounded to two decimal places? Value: -1.03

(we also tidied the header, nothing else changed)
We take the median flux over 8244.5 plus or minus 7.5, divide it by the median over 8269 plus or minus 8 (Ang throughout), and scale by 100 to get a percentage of 96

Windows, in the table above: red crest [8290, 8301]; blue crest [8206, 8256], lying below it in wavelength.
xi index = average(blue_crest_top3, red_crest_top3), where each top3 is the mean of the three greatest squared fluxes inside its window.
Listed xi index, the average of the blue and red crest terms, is 1.70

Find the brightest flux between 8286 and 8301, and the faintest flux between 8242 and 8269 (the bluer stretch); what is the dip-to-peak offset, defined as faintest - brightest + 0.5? 0.01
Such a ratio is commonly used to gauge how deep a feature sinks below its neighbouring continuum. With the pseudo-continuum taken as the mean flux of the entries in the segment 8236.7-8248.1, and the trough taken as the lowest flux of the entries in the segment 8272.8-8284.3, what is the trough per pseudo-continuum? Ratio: 1.03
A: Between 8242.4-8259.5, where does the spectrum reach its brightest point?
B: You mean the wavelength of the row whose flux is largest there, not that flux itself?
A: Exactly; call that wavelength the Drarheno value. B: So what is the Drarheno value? 8256.65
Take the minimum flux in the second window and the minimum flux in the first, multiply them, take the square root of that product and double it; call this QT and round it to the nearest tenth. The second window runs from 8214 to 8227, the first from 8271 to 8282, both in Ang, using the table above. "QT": 2.0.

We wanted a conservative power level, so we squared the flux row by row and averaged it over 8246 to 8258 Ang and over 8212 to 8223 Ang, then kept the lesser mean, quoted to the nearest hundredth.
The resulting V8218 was 0.95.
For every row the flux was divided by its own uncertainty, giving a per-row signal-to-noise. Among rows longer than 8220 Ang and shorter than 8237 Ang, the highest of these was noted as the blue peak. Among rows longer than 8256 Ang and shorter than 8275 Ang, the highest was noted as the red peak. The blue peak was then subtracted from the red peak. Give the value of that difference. 3.4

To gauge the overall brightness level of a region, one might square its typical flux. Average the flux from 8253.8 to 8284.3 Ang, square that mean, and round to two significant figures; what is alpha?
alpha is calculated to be 1.4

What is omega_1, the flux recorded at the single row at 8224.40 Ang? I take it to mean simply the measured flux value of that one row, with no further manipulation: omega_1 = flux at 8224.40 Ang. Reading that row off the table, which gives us 0.9459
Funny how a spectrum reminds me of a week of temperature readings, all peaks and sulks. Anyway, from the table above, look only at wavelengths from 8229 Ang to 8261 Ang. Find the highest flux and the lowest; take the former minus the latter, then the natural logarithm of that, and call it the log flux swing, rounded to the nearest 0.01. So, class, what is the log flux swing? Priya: -0.69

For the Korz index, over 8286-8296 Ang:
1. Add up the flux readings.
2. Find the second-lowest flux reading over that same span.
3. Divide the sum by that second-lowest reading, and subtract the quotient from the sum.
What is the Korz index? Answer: 0.63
